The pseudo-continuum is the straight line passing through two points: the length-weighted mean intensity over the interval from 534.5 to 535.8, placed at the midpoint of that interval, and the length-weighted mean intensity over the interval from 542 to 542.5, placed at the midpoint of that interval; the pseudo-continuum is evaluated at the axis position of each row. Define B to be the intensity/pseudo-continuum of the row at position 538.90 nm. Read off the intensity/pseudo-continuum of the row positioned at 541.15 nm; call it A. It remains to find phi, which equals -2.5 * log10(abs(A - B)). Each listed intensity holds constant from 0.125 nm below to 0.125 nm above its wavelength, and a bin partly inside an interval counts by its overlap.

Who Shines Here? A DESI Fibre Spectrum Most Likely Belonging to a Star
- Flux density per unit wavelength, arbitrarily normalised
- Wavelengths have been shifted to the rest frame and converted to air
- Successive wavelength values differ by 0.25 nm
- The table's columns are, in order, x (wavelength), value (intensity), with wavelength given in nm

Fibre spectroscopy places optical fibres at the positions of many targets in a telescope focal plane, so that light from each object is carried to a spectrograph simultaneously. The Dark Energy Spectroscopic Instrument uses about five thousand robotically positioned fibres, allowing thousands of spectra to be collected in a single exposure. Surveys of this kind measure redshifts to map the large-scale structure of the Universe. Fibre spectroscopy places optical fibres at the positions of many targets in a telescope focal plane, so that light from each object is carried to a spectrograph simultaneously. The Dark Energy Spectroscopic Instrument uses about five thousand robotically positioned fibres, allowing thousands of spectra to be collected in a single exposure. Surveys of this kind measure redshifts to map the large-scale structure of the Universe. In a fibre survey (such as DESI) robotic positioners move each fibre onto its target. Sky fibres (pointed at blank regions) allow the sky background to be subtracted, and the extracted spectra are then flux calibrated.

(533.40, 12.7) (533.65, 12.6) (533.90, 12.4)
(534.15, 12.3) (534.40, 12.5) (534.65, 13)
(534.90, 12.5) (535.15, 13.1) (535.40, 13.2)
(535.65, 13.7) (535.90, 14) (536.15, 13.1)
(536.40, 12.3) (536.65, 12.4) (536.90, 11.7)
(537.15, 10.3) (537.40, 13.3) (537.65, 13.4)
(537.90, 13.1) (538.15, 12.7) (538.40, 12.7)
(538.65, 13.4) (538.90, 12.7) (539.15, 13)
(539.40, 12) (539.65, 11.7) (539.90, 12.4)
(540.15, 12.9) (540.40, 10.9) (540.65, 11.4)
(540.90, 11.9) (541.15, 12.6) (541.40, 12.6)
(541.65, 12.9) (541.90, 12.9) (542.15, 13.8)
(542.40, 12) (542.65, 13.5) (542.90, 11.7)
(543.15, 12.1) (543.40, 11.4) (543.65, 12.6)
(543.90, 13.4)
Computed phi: 6.0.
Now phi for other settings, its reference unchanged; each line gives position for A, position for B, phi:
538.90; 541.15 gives 6.0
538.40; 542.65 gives 2.9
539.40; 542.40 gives 5.8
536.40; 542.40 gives 4.7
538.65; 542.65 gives 4.6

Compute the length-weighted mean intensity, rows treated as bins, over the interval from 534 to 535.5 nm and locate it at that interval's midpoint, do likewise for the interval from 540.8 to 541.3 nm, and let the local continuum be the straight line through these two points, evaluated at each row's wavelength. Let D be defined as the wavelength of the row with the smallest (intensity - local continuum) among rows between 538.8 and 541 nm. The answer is 540.40 nm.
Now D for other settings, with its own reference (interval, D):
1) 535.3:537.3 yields 537.15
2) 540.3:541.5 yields 540.40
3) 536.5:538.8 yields 537.15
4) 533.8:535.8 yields 534.15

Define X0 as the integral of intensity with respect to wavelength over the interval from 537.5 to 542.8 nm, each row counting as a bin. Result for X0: 67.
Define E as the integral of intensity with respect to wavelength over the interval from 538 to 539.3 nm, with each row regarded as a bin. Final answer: 16.8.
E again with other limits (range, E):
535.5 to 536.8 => 17.0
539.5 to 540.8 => 15.4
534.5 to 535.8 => 17.0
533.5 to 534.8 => 16.3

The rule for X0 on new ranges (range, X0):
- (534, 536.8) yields 36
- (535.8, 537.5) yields 21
